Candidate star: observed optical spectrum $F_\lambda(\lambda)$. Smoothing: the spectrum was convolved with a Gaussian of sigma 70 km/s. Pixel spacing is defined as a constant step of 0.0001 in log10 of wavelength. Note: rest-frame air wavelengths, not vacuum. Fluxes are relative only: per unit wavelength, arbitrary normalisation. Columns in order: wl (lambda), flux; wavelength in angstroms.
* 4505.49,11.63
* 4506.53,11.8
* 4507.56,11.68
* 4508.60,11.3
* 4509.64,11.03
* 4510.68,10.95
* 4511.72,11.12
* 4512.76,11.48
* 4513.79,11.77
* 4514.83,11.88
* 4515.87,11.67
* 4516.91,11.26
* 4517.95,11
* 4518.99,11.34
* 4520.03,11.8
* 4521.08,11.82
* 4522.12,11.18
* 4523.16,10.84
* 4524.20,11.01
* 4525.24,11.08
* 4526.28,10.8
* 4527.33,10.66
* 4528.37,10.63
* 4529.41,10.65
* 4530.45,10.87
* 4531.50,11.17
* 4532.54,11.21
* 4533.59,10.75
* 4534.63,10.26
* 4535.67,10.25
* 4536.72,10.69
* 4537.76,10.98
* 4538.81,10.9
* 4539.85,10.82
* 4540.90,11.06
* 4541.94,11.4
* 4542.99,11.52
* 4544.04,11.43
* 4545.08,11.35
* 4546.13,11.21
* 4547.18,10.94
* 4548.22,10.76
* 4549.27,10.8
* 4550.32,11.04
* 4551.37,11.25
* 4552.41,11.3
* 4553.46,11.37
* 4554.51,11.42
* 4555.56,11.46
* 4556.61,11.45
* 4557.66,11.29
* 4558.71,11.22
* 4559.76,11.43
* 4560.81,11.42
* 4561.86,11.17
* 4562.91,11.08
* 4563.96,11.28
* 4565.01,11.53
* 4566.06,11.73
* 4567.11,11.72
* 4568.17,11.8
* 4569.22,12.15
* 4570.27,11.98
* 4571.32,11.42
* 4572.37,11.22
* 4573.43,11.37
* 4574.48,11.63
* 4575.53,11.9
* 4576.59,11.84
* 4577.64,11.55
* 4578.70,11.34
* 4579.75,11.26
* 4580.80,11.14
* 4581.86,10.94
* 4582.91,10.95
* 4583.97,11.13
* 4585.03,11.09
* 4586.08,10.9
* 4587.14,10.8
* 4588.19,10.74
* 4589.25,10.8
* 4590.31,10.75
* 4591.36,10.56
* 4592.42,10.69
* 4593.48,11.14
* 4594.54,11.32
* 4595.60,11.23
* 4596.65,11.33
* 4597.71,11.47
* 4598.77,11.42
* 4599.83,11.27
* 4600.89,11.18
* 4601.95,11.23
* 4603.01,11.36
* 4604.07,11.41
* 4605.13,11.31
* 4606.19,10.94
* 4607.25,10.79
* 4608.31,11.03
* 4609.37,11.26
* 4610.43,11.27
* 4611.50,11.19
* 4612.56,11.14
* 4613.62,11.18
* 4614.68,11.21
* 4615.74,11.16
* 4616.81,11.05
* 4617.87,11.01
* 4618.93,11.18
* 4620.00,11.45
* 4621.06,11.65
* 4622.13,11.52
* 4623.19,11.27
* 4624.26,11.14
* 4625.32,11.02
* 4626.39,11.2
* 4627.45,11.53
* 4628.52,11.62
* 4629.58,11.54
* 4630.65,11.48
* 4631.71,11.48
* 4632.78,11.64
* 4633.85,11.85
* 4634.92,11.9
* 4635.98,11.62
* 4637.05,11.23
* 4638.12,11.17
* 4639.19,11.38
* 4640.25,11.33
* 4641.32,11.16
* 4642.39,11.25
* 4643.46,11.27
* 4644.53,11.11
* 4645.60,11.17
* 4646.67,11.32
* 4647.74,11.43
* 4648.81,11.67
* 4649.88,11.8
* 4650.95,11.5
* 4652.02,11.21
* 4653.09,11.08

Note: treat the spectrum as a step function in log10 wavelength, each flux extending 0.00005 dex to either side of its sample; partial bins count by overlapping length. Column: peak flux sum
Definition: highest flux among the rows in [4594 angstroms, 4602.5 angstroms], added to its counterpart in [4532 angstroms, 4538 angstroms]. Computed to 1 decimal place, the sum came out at 22.7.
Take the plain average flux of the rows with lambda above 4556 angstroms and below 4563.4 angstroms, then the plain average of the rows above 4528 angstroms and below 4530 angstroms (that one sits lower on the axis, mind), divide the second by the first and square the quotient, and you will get 0.89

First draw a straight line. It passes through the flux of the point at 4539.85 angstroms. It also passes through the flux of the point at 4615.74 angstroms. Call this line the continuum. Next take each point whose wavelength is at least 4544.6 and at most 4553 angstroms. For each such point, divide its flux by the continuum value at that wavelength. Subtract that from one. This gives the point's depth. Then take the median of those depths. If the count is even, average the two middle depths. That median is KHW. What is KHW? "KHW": -0.025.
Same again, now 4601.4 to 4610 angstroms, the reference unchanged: -0.012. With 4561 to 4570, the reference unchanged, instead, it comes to -0.063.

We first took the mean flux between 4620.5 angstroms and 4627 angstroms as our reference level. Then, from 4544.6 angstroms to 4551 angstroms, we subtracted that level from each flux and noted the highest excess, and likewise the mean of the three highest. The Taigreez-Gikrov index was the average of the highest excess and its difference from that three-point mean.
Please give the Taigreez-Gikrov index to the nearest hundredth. 0.10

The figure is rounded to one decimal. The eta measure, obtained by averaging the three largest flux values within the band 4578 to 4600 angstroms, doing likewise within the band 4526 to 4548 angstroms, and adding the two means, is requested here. 22.9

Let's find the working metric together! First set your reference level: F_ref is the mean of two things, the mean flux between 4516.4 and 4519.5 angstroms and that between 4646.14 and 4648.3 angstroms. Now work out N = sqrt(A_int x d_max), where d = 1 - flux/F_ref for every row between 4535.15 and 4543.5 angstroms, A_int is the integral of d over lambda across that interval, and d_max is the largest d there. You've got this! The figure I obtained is 0.15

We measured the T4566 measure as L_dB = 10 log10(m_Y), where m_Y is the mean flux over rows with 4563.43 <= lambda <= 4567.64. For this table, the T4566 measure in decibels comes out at 10.63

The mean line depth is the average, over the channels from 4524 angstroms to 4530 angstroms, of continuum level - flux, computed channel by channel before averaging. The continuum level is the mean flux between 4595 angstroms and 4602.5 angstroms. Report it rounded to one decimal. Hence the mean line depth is 0.5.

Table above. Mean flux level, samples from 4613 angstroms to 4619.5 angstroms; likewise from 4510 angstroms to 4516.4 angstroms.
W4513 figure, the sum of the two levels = 22.6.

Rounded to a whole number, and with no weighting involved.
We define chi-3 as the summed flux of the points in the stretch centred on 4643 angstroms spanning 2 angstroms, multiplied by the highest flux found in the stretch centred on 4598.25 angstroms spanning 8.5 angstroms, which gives 258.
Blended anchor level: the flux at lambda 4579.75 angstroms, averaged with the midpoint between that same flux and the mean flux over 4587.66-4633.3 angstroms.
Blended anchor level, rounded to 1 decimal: 11.2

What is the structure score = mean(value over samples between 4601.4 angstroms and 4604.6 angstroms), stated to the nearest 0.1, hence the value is 11.3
